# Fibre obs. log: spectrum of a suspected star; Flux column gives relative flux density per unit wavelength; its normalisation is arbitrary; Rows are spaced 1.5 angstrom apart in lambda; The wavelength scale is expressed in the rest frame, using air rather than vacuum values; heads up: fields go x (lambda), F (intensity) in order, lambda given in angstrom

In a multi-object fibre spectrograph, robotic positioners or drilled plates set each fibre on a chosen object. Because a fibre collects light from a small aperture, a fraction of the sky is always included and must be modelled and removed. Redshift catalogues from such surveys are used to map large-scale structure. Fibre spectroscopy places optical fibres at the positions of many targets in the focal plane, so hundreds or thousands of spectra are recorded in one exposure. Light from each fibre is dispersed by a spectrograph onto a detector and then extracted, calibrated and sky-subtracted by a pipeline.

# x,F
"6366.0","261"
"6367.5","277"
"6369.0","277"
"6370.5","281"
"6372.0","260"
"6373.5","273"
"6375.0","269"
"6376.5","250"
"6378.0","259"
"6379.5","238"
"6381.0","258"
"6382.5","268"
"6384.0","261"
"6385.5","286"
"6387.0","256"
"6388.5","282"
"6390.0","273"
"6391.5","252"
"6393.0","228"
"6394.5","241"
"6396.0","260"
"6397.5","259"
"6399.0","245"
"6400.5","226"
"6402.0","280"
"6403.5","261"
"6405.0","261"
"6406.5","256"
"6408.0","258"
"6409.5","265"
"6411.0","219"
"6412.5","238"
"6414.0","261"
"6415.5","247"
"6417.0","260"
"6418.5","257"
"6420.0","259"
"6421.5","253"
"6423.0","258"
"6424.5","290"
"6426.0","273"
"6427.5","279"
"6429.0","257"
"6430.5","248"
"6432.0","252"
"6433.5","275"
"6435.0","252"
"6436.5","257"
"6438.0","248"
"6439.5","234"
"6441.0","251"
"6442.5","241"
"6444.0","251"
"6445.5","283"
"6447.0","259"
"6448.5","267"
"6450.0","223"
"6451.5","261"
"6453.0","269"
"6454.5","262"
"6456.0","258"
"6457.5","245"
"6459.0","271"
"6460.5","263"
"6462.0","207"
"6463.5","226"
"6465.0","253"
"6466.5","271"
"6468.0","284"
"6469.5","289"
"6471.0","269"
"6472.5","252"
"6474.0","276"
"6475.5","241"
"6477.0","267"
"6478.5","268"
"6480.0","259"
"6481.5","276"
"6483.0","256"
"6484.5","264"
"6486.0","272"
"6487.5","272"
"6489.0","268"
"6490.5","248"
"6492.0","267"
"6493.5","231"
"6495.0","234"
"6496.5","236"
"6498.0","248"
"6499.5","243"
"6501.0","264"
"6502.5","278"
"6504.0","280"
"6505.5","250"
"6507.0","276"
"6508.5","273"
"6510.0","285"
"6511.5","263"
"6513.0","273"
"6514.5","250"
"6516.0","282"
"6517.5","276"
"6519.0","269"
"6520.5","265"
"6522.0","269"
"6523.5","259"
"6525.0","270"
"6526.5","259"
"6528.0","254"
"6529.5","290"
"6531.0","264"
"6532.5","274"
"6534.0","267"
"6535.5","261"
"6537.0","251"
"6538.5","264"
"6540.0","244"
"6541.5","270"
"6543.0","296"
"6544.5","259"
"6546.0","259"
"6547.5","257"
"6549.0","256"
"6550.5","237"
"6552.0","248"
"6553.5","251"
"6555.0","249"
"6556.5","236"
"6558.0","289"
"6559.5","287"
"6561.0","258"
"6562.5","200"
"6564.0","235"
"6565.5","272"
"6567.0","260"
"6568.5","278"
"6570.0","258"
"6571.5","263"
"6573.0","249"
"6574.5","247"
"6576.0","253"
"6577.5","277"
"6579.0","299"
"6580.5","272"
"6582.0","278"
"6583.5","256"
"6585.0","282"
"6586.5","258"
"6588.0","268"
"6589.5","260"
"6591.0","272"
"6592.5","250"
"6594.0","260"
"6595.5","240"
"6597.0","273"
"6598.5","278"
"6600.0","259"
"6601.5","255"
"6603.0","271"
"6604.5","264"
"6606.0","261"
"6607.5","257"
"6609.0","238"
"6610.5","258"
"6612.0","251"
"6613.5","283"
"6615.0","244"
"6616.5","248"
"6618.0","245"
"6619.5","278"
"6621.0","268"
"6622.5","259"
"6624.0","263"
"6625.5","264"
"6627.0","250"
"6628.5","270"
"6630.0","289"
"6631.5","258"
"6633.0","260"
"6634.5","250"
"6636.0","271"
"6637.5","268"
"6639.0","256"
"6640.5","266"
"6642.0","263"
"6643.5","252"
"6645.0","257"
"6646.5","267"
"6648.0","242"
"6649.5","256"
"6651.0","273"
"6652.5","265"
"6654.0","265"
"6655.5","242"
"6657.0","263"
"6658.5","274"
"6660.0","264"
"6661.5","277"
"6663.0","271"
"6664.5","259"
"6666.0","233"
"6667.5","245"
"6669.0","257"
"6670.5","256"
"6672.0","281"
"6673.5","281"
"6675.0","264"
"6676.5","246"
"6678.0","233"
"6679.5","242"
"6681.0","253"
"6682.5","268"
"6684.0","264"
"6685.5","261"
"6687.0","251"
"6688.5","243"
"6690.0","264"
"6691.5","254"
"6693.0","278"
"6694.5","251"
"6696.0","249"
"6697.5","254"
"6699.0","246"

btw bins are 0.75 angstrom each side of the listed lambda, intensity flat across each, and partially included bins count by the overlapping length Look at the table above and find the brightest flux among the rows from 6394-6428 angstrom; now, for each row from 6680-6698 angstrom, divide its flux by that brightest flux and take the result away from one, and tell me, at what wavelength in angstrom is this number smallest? 6693.0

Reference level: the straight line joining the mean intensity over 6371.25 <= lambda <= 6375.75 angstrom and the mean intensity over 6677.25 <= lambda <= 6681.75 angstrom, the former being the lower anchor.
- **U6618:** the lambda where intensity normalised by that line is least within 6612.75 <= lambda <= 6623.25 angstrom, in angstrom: 6615.0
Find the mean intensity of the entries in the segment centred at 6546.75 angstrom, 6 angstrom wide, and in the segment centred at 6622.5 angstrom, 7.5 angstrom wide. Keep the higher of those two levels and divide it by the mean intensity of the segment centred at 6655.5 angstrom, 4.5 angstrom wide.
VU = 1.04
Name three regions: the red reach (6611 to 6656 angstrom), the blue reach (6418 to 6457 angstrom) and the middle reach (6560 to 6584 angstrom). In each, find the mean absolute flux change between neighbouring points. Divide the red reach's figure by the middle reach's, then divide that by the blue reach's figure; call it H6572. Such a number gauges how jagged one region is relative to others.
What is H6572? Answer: 0.044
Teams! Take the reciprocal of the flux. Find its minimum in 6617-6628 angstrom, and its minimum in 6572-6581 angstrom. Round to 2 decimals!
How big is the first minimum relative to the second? 1.08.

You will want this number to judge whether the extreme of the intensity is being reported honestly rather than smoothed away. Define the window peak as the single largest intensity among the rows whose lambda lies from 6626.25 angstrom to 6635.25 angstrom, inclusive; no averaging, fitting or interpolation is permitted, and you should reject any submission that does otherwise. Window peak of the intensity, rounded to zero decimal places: 289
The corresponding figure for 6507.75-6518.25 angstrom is 285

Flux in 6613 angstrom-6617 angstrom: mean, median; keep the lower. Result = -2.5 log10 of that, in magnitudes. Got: -5.99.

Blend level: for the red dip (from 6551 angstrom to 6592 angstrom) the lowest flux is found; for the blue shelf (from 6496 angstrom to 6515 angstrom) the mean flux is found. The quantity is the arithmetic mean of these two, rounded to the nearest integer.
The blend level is 232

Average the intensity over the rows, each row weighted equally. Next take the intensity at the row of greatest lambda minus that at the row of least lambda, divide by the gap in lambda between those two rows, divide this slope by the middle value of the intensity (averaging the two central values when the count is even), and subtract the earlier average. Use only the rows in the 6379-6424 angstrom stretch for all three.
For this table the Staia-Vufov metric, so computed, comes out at -256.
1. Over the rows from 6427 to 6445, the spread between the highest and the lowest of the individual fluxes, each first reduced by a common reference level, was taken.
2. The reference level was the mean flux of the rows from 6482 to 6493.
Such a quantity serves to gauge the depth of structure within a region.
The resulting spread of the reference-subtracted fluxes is 45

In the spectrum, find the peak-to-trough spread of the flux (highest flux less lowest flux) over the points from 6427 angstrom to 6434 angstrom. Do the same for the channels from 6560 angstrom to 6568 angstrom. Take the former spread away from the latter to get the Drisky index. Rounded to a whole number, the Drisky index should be 41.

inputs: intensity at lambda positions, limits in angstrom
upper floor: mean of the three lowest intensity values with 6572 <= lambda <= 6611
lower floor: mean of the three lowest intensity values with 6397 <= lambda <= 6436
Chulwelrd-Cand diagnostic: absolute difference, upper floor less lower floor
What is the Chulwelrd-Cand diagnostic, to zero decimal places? 14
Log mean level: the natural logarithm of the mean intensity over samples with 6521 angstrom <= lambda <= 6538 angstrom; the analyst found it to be 5.581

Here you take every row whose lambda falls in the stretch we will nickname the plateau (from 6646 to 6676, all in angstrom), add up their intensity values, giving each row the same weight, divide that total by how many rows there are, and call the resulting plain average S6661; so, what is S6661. 262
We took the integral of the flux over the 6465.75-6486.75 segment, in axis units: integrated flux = 5616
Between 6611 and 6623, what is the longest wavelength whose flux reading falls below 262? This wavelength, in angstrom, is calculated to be 6622.5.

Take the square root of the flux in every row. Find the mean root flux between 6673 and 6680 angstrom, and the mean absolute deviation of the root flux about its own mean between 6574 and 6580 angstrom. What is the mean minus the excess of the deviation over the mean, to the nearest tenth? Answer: 31.2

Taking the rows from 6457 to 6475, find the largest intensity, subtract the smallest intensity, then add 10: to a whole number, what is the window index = 92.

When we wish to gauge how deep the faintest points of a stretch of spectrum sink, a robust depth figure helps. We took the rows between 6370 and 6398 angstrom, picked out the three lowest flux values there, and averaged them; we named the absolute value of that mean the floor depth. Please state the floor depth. 236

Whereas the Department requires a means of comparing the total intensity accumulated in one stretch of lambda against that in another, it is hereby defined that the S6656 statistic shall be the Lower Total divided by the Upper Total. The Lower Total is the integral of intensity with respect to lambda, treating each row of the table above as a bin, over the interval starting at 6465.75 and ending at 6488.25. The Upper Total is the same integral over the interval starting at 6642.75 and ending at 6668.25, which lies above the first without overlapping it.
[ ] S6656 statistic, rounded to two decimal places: 0.91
